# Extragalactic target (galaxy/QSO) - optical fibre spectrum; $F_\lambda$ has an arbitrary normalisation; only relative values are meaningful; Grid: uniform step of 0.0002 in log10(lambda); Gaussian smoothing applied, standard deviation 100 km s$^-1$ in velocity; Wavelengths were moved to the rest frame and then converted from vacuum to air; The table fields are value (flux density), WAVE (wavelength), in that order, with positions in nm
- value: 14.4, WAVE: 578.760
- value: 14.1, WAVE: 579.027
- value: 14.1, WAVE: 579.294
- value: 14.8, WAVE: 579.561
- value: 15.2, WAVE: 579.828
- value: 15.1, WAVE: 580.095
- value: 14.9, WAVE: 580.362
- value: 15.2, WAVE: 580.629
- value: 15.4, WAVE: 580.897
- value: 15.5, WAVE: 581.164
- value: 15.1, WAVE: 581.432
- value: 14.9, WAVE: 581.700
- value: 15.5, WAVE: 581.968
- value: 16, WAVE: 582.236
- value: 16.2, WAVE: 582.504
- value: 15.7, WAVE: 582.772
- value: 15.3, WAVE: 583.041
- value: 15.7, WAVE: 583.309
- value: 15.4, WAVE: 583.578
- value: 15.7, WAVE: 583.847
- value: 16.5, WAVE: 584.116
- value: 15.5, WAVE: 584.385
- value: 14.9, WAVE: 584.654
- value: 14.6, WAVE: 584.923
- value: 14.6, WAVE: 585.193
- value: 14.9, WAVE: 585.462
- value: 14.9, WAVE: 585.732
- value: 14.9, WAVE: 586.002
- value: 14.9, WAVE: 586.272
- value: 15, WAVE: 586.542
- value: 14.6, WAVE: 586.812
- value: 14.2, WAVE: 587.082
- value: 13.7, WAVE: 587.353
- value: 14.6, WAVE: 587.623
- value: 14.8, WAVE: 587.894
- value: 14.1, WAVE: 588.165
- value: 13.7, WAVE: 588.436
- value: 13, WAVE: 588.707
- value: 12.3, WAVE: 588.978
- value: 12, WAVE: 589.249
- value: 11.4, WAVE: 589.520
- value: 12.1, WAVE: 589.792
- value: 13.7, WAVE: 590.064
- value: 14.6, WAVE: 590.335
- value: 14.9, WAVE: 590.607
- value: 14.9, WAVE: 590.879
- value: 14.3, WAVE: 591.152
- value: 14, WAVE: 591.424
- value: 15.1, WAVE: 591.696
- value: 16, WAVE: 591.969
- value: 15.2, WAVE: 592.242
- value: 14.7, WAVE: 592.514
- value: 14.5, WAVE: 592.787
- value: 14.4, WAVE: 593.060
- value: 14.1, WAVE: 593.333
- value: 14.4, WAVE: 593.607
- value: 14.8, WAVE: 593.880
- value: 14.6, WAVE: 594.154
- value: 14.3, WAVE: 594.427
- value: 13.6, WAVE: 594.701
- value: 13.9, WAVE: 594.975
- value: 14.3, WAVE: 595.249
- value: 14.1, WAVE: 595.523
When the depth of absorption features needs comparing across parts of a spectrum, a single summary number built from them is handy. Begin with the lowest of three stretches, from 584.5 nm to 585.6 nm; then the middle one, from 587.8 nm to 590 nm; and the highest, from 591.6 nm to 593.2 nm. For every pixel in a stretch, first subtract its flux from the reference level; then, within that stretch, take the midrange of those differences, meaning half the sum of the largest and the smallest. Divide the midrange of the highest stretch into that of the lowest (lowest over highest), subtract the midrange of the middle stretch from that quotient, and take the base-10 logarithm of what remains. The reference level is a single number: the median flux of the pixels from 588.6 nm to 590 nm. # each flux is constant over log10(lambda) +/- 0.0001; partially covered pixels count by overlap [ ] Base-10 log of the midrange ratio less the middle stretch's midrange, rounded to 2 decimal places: 0.27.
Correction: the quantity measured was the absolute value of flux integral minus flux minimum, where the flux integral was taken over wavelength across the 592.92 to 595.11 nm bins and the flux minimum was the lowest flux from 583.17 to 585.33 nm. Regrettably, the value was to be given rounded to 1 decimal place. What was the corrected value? 16.6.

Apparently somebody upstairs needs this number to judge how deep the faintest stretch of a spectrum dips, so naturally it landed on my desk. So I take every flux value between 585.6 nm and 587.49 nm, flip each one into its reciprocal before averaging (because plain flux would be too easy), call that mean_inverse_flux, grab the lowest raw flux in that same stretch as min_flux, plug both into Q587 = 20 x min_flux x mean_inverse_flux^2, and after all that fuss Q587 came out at 1.29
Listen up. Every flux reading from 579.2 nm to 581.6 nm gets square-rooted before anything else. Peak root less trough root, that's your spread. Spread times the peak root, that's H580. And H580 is 0.72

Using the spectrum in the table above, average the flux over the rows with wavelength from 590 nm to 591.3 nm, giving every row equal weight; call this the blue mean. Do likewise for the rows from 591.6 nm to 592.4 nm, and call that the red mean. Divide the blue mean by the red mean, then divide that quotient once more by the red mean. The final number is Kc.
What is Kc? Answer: 0.061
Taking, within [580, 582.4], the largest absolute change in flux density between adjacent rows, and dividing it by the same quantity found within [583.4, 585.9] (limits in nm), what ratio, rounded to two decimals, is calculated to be 0.60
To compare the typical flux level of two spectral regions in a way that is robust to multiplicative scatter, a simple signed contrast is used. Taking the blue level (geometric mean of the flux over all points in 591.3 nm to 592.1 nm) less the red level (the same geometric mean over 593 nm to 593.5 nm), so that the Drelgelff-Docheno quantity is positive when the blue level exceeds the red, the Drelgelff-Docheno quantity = 0.8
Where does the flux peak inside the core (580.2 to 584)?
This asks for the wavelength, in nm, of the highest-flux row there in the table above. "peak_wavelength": 582.504 nm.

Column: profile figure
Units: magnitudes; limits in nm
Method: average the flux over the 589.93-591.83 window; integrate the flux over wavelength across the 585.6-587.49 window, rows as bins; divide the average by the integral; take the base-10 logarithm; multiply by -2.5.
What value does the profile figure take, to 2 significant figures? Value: 0.70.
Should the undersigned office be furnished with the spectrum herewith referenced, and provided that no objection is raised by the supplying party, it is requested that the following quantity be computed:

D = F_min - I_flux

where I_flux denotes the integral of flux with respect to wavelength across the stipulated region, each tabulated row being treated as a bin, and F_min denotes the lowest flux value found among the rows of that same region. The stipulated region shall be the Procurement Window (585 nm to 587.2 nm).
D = -18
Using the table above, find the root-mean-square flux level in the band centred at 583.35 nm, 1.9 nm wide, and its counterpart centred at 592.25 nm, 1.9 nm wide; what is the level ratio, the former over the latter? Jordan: 1.06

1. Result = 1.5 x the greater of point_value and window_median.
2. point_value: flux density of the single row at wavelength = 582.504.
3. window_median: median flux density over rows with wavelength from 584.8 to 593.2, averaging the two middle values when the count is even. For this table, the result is 24.3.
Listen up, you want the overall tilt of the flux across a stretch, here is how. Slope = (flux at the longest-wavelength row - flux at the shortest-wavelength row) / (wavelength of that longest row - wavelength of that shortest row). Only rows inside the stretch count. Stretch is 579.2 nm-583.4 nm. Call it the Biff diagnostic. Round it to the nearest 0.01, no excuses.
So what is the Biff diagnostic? 0.40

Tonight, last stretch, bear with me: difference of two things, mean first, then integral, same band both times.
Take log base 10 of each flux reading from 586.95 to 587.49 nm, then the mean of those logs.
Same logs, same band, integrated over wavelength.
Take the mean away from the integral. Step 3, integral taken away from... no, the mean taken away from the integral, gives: -0.526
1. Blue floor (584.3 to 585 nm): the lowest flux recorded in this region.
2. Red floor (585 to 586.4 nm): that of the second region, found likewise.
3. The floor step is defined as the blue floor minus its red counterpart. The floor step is 0.0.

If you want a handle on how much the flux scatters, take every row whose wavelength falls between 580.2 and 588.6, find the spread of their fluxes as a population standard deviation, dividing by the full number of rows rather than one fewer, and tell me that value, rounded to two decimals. 0.64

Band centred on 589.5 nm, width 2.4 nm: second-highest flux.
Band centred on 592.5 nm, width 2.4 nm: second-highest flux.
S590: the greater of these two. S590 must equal 15.20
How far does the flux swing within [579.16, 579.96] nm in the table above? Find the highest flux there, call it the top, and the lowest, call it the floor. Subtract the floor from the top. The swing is 1.1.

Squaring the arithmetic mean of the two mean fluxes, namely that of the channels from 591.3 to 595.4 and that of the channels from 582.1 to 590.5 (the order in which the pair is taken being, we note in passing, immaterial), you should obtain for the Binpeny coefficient 211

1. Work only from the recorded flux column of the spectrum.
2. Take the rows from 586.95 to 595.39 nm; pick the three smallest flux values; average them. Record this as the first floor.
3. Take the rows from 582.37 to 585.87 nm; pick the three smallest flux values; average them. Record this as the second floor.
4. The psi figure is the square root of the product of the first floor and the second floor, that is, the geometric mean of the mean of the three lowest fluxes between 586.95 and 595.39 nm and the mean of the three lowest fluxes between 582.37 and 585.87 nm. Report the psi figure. 13.19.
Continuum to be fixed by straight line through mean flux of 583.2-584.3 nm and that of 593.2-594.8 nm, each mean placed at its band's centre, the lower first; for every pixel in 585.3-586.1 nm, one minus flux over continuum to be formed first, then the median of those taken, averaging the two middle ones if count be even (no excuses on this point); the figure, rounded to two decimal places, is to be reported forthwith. 0.04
